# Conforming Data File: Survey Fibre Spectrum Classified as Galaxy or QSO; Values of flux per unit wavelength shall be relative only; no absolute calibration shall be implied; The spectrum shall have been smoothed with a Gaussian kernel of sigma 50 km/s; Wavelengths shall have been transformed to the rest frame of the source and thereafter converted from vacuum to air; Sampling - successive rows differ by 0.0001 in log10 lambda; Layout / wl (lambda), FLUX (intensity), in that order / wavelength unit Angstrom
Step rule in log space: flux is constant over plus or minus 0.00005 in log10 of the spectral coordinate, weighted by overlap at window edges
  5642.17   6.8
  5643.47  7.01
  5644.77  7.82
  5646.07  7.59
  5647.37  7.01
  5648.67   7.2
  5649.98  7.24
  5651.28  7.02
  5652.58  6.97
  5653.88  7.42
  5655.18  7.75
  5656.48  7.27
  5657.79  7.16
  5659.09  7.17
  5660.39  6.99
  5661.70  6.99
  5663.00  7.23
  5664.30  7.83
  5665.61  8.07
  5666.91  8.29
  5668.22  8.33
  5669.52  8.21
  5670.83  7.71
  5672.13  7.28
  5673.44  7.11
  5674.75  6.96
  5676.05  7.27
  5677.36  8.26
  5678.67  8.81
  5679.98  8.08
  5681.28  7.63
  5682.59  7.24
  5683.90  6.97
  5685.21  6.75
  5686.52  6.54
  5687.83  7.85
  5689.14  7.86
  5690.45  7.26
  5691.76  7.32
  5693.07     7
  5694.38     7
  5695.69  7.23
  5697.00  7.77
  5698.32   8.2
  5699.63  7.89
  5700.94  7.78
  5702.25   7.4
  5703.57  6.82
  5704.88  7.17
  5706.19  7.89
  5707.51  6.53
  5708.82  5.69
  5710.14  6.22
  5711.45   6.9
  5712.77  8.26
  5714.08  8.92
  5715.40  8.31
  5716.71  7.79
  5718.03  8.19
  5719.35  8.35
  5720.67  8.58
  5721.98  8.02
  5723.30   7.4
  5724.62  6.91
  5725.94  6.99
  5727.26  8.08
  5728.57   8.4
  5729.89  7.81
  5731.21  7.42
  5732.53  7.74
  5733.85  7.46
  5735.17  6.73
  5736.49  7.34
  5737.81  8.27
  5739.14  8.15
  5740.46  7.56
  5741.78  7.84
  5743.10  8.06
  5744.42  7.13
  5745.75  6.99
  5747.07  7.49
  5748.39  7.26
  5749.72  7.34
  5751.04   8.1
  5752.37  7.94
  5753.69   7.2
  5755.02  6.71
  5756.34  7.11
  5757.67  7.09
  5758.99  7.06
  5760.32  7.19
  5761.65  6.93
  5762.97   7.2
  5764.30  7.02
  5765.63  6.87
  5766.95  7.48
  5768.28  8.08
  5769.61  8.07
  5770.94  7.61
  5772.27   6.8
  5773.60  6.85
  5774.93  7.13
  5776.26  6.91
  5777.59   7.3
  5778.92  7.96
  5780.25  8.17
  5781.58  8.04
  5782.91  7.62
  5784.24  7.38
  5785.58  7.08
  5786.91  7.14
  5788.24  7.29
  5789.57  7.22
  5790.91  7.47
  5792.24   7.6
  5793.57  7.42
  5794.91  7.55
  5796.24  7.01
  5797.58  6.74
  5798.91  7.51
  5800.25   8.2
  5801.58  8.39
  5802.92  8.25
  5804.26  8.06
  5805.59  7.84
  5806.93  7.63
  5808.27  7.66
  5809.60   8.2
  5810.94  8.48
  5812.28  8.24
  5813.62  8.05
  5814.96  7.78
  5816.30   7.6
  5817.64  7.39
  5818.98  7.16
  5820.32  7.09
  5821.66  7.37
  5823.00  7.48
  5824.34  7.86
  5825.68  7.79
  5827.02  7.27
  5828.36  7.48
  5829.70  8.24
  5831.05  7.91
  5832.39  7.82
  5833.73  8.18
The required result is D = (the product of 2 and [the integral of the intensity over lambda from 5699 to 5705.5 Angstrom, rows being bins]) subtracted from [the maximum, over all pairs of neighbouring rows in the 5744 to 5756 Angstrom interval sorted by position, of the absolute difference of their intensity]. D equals -96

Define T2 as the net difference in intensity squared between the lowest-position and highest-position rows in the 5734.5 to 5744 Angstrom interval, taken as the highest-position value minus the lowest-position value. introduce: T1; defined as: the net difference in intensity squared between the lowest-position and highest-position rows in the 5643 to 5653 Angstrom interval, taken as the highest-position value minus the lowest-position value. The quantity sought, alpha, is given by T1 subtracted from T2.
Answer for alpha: 20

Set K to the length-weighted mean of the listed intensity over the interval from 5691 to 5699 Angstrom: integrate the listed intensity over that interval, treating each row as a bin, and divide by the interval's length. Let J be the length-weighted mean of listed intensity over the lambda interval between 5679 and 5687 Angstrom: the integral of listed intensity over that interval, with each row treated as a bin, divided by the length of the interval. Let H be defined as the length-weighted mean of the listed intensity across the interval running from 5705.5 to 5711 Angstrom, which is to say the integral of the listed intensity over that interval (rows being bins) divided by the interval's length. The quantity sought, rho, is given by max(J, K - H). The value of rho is 7.3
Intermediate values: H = 6.60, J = 7.3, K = 7.42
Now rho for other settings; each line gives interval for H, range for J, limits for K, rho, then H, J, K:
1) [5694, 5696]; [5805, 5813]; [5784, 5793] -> 8.0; 7.12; 8.0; 7.31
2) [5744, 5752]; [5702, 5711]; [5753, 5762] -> 6.8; 7.41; 6.8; 7.05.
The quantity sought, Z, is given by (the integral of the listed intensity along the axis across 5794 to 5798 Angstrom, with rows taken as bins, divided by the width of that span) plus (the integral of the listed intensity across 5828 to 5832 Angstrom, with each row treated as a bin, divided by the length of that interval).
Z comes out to 15.0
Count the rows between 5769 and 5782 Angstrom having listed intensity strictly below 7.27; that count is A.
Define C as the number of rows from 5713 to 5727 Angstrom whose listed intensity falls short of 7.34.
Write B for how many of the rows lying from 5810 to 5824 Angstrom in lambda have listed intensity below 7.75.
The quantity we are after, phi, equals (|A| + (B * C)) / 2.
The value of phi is 8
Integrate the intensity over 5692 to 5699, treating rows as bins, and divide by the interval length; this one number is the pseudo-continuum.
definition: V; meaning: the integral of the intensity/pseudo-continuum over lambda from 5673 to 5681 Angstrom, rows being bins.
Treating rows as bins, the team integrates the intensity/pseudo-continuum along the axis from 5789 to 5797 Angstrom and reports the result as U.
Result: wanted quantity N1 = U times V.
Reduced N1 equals 66.3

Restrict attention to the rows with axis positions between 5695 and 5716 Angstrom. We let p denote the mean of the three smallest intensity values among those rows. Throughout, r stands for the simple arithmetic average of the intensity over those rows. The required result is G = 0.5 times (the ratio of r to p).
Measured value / 0.605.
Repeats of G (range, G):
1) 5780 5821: 0.551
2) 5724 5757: 0.554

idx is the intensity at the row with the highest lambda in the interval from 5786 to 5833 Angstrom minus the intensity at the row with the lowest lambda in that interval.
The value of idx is 0.68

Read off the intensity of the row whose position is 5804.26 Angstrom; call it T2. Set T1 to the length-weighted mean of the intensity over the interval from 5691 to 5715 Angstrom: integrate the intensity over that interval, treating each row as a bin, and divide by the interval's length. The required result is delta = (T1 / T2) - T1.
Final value -6.43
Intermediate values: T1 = 7.3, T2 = 8.06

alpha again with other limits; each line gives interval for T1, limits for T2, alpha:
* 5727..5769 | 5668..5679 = 8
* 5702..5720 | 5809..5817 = -24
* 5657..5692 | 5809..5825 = -8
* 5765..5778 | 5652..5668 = 14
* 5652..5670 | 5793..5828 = -21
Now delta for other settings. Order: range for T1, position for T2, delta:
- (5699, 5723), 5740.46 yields -6.59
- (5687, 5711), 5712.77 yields -6.38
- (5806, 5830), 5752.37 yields -6.73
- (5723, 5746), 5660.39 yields -6.50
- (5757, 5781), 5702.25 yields -6.33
